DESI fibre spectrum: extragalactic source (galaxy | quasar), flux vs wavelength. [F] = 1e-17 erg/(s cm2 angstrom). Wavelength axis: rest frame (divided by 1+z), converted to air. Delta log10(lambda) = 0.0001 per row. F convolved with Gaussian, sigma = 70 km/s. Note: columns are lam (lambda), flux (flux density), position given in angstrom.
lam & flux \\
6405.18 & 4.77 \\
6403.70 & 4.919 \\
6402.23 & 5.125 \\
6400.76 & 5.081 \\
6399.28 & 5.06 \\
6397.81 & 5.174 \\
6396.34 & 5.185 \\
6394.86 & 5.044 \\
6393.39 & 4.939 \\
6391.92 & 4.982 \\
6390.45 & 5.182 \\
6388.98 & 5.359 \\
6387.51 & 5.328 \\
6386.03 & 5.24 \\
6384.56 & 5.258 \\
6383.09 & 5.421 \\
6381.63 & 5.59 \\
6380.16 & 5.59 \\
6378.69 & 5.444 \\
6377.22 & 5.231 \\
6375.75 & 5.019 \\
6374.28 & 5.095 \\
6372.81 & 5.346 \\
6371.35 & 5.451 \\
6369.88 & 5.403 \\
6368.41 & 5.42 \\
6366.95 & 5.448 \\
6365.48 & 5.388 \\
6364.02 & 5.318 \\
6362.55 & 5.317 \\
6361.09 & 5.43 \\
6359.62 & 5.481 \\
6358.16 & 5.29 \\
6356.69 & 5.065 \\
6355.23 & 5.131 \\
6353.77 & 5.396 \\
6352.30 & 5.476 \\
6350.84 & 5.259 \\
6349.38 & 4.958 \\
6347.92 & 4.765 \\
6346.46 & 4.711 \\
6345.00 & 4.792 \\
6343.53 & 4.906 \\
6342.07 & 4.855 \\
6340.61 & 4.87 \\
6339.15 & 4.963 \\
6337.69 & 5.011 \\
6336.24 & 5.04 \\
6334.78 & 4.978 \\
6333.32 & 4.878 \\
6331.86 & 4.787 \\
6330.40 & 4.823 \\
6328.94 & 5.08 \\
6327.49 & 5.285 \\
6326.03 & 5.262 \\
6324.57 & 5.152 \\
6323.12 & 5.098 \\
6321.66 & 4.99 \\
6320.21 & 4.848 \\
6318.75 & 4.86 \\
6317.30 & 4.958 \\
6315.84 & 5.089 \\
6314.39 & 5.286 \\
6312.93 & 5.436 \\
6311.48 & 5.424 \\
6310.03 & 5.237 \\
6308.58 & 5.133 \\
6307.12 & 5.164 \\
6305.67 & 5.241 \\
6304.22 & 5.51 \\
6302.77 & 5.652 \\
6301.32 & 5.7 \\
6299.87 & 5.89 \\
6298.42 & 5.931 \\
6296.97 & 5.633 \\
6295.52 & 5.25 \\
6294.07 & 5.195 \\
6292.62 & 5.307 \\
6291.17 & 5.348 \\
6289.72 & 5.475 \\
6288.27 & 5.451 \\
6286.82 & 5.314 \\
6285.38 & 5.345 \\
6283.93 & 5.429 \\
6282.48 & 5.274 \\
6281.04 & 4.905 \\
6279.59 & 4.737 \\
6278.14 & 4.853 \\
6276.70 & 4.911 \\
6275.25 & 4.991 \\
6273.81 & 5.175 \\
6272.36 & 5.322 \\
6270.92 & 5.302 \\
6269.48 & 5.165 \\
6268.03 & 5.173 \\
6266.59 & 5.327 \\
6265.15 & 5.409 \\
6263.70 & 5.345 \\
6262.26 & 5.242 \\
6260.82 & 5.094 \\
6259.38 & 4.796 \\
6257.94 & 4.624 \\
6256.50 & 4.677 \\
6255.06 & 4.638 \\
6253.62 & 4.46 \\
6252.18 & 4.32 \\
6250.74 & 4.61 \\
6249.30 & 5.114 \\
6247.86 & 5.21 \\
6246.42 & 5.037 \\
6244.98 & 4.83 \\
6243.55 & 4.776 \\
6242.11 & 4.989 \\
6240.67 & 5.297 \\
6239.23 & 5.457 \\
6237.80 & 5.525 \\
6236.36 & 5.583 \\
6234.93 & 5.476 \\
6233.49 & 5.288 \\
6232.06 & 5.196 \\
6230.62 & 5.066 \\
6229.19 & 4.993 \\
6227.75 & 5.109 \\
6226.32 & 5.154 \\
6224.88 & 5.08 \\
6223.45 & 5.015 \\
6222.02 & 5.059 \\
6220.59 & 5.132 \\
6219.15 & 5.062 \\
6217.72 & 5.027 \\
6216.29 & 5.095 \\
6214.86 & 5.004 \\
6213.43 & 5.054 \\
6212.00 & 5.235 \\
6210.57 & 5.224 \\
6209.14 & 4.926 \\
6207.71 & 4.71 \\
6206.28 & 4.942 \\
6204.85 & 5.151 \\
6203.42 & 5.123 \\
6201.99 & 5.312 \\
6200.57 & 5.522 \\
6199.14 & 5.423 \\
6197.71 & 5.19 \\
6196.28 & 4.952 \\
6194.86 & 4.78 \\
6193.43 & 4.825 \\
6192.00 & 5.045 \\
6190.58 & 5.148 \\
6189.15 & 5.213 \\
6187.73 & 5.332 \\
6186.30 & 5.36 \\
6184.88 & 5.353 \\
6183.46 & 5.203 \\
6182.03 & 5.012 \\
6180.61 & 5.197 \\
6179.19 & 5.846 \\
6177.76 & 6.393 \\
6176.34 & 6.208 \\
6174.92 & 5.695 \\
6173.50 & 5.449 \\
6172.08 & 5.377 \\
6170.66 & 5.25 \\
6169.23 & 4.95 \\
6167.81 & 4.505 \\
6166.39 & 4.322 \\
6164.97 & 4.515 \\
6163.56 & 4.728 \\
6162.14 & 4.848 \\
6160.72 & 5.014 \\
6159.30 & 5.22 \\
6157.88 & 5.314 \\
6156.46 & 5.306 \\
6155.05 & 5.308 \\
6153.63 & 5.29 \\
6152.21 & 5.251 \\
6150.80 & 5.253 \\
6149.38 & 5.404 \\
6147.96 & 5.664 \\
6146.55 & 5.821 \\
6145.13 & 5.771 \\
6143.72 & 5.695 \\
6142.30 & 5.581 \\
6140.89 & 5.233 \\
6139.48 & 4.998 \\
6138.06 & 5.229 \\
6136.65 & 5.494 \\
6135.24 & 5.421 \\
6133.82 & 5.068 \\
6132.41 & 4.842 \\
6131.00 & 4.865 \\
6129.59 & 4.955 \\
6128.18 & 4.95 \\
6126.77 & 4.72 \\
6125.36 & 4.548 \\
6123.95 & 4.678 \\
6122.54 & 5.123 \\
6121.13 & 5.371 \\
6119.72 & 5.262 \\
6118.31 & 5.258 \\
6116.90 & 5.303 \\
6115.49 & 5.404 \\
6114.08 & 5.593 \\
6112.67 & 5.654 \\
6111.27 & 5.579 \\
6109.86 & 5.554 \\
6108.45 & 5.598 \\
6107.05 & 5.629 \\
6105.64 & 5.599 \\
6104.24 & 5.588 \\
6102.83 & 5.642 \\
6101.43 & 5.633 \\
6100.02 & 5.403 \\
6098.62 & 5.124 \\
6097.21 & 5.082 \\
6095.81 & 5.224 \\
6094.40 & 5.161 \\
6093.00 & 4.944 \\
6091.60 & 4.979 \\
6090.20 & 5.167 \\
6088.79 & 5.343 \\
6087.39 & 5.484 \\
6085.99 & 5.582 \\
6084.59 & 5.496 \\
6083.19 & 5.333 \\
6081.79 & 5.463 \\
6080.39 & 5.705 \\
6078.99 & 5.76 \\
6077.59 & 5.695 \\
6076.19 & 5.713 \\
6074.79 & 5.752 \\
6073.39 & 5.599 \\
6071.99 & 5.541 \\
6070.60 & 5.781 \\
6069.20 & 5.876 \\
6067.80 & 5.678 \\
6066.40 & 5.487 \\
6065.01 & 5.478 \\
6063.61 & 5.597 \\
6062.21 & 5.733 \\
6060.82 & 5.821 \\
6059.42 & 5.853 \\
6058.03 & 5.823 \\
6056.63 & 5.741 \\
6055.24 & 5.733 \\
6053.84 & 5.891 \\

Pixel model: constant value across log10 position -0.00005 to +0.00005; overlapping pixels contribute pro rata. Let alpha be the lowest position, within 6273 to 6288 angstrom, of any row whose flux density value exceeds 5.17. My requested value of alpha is 6273.81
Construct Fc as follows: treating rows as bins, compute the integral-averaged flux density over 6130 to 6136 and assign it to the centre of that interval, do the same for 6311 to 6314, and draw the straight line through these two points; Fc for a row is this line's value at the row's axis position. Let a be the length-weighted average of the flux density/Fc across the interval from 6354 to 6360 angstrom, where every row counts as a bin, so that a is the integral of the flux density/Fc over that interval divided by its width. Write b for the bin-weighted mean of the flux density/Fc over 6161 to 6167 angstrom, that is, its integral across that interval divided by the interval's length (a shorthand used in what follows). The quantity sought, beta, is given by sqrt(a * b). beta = 0.93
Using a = 0.95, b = 0.91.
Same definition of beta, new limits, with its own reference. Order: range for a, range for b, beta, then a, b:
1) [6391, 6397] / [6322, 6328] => 0.93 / 0.90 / 0.95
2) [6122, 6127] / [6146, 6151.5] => 1.01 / 0.95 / 1.09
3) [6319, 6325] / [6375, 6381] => 0.94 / 0.92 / 0.96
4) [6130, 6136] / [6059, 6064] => 1.08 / 1.00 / 1.17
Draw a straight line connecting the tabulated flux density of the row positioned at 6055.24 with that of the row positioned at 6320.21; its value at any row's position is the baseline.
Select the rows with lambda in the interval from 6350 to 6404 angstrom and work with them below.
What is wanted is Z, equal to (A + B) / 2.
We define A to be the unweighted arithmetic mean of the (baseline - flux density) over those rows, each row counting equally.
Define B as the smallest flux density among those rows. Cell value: 2.155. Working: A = -0.6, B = 4.919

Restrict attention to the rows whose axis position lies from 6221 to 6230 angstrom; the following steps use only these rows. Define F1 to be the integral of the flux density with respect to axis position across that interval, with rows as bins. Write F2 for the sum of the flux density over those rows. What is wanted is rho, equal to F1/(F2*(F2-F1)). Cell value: -0.098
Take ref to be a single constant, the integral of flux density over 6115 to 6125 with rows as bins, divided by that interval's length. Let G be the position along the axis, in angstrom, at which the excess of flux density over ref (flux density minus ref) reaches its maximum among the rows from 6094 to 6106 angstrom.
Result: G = 6102.83 angstrom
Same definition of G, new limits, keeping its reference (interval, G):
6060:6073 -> 6069.20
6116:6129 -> 6121.13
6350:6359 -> 6352.30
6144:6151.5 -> 6146.55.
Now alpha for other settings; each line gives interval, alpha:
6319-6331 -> 6326.03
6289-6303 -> 6289.72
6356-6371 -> 6358.16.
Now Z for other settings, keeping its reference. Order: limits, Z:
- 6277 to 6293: 2.240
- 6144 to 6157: 2.606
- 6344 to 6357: 2.198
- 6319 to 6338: 2.294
